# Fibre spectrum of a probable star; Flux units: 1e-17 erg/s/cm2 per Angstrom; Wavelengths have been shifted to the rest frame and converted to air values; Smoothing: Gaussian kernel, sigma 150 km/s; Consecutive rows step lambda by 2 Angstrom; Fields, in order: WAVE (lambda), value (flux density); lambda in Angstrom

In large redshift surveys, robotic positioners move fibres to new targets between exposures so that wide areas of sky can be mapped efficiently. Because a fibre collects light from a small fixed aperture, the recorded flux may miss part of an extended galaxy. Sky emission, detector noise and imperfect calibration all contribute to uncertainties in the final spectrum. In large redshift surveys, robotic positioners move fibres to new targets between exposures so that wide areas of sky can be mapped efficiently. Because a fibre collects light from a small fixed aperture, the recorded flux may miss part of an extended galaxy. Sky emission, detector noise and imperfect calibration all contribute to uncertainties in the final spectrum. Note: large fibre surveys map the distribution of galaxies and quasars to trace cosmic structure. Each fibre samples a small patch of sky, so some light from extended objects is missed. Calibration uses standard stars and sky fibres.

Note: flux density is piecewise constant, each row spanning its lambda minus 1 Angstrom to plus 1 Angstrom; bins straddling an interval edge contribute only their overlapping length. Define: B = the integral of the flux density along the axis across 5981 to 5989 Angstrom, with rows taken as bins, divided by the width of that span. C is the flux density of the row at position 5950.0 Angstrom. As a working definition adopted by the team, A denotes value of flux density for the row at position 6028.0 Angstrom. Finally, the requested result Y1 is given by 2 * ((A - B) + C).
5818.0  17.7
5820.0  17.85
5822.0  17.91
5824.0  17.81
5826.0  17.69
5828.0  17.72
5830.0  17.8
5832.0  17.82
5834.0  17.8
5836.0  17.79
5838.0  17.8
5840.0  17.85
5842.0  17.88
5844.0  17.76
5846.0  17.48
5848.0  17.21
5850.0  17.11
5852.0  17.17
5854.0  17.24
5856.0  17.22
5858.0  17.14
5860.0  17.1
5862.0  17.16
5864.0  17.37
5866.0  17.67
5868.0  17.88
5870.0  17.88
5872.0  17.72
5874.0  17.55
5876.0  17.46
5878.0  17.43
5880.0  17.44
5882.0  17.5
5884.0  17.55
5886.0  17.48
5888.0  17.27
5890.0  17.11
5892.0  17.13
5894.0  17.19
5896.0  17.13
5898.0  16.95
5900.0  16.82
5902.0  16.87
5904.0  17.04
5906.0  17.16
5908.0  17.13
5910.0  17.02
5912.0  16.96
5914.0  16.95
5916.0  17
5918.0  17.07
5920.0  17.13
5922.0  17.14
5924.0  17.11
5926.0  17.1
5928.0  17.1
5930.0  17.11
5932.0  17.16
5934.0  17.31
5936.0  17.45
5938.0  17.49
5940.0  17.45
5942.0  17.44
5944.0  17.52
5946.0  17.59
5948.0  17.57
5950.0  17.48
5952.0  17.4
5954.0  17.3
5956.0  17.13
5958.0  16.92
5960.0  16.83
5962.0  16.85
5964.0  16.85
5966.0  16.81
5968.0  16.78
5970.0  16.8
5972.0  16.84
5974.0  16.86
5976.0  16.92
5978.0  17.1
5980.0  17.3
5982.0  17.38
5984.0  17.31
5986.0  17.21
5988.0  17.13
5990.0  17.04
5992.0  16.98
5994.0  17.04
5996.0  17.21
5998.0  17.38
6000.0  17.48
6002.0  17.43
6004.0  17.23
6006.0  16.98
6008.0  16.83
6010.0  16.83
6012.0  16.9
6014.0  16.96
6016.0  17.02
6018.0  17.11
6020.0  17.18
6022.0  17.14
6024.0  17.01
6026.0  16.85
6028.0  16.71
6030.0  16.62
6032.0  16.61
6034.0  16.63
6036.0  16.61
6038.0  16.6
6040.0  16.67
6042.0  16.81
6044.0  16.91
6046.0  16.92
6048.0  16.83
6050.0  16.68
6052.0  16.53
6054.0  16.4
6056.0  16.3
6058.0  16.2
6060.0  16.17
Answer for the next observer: 33.9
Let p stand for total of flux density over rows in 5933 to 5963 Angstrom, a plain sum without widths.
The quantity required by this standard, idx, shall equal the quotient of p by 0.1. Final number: 2597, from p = 260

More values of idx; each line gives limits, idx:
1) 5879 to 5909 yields 2578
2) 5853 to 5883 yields 2618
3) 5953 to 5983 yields 2547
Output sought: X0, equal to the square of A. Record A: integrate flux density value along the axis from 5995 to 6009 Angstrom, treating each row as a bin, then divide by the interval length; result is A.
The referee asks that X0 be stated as 297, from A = 17.22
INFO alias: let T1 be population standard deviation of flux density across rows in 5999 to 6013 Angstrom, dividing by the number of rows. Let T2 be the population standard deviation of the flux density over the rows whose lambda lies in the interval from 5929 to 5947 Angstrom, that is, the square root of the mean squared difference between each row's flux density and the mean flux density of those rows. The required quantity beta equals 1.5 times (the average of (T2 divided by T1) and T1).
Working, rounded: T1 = 0.26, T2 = 0.15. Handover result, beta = 0.6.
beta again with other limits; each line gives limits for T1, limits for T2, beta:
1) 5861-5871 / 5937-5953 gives 0.4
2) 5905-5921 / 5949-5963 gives 2.5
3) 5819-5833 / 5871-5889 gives 1.3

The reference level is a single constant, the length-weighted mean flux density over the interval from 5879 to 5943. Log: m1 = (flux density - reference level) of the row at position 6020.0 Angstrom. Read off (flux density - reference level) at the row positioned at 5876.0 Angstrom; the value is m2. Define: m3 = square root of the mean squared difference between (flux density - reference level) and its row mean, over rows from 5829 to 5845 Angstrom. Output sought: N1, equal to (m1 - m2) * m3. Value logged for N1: -0.01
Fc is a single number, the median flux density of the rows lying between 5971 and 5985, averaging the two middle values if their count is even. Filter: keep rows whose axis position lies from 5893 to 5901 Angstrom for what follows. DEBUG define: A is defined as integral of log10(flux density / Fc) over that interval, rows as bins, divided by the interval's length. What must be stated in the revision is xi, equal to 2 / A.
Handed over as -1006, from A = -0.002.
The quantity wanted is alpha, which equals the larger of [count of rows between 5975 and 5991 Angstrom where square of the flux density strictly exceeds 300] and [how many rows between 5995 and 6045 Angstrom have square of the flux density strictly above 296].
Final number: 5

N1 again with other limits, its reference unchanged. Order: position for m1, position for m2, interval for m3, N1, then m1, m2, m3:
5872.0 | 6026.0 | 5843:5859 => 0.18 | 0.5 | -0.3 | 0.206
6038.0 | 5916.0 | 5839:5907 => -0.12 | -0.6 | -0.2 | 0.294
